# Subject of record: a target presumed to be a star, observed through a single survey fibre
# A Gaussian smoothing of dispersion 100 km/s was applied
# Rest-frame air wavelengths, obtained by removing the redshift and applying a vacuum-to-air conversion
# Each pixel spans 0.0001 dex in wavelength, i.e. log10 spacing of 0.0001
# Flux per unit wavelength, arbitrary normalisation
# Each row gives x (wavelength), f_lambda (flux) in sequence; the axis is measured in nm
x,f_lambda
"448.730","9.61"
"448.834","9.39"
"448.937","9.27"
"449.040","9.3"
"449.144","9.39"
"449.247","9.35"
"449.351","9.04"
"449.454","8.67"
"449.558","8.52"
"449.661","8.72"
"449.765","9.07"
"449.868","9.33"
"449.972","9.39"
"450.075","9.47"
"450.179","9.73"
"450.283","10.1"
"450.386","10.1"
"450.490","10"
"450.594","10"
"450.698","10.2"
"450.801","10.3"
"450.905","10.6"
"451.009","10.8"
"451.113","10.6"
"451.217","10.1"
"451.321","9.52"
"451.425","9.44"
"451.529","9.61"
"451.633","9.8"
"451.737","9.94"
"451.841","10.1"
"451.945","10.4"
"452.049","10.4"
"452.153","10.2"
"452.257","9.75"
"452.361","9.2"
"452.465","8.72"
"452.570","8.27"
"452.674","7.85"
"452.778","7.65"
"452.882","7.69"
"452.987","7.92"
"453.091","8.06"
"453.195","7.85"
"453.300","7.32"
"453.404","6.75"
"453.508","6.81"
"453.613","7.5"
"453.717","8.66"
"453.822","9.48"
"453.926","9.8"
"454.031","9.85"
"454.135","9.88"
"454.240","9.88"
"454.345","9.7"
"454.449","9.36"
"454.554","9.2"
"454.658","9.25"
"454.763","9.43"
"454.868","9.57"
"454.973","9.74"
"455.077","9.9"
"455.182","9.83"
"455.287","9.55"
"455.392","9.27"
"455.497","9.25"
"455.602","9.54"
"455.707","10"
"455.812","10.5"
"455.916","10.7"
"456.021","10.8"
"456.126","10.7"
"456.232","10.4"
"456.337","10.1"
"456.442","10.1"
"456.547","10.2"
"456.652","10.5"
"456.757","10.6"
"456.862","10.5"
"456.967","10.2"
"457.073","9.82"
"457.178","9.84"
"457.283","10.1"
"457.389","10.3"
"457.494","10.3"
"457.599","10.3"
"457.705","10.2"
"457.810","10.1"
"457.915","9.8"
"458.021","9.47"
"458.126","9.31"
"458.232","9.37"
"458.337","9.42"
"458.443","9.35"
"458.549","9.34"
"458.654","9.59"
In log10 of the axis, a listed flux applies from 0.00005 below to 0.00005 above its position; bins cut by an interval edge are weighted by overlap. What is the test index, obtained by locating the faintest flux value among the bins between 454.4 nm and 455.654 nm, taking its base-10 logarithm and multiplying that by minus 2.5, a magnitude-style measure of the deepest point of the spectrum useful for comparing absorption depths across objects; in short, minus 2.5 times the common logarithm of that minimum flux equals -2.41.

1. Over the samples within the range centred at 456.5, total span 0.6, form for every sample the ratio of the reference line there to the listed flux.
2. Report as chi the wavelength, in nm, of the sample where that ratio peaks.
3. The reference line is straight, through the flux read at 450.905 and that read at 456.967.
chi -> 456.337 nm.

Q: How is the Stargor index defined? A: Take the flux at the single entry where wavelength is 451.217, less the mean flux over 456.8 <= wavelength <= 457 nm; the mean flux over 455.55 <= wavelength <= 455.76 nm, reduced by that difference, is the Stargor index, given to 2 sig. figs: 10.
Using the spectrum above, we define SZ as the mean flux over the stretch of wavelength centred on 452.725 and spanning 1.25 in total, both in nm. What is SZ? 8.4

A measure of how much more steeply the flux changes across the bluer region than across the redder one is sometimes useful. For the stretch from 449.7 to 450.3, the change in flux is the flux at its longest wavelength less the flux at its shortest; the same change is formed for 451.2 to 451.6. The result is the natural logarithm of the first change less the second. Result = 0.4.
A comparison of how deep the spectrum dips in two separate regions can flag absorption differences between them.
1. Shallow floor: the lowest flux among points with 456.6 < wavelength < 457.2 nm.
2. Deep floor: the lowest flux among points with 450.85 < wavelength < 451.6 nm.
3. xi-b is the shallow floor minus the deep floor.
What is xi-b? 0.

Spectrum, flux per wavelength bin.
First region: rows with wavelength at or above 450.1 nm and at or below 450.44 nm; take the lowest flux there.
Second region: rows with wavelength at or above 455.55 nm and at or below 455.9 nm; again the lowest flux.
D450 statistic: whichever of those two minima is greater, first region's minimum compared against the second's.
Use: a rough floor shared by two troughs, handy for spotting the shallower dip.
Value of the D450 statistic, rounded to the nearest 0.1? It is 9.7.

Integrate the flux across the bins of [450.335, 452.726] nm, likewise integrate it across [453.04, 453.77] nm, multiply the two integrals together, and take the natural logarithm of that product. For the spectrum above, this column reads 4.9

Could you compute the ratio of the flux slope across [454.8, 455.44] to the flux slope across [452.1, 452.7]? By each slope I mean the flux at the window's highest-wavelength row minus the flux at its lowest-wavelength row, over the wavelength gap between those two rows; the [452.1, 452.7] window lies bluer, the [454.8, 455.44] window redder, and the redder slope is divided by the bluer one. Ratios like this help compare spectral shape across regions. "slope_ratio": 0.1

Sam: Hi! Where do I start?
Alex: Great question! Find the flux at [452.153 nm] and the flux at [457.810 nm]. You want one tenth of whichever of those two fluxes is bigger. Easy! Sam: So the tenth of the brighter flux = 1.02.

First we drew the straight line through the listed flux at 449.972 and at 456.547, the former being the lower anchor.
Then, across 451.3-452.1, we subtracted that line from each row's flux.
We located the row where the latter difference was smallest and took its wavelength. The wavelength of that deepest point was 451.425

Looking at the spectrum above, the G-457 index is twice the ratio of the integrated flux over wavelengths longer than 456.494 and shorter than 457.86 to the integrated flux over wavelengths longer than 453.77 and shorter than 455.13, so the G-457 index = 2.14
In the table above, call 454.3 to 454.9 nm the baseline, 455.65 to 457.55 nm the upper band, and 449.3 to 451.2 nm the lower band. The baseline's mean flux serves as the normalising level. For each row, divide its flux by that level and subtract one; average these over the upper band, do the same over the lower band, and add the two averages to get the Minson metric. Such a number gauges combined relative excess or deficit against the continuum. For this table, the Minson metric 0.13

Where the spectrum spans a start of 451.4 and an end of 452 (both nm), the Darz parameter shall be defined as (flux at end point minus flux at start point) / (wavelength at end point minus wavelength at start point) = 1.8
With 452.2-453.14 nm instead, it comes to -2.0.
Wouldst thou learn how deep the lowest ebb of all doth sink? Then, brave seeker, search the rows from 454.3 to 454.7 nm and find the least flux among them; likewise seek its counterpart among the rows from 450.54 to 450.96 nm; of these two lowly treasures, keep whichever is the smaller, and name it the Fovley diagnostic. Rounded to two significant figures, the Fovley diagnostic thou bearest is 9.2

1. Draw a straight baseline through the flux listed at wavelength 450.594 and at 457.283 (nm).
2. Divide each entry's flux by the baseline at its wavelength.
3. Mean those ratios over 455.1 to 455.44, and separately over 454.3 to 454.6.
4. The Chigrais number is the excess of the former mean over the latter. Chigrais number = 0.01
